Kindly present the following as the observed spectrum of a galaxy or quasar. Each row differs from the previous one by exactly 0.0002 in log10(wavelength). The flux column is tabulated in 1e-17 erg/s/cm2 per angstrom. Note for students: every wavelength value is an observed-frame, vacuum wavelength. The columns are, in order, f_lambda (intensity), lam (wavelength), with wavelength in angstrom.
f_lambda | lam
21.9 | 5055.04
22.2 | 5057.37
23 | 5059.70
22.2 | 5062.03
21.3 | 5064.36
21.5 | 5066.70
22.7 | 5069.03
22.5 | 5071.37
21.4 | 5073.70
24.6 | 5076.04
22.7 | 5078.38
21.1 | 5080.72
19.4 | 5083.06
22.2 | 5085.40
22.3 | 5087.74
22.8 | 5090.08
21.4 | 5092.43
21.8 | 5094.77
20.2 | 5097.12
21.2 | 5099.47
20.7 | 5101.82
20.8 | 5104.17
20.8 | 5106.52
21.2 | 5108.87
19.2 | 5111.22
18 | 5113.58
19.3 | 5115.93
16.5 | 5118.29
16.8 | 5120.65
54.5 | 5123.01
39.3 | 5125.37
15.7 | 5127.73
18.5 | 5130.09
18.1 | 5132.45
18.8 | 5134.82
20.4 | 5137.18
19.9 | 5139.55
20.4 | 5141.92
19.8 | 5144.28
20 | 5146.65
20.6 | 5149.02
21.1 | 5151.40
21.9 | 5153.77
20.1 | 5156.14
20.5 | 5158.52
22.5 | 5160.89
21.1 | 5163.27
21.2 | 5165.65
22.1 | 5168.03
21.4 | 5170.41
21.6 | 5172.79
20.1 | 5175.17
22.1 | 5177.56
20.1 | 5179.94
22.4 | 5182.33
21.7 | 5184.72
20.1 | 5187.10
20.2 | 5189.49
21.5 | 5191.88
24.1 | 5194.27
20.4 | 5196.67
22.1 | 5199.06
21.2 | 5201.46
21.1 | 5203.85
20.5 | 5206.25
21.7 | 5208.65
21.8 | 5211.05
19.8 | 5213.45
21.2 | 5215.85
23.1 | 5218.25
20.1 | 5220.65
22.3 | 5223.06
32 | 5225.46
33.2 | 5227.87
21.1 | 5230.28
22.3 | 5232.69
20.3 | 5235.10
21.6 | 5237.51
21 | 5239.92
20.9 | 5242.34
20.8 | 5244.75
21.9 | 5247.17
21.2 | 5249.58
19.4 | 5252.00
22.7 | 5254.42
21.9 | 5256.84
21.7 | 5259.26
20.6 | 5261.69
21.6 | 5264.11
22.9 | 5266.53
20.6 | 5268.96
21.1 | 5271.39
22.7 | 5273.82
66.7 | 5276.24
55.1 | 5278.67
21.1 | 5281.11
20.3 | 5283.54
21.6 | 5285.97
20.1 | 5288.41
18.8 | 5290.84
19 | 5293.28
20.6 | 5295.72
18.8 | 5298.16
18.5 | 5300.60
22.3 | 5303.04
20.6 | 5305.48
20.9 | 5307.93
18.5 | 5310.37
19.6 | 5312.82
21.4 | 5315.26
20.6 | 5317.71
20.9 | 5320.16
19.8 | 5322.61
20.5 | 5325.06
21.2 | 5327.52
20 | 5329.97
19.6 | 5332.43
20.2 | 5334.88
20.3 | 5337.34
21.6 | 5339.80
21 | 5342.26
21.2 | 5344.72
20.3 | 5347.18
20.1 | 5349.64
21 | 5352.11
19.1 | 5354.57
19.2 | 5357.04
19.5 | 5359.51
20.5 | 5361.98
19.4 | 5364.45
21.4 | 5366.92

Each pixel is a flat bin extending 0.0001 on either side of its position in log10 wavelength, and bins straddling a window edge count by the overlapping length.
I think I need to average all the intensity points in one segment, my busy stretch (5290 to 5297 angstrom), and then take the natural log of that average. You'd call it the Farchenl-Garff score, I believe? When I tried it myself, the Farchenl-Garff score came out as 2.97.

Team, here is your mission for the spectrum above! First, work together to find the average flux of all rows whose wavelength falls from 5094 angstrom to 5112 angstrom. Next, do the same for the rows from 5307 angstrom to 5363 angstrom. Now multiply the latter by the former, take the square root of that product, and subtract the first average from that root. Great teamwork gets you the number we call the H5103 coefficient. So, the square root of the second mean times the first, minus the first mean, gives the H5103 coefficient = -0.22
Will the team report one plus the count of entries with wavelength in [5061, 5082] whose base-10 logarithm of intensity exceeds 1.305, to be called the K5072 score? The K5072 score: 10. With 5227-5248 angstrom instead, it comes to 10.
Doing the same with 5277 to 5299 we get 6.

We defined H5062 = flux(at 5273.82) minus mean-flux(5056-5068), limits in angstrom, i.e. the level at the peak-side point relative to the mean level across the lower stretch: 0.7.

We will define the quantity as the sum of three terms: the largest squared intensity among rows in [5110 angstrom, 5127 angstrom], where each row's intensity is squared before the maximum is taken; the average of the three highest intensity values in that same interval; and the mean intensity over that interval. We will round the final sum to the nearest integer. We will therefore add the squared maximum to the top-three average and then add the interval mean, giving 3034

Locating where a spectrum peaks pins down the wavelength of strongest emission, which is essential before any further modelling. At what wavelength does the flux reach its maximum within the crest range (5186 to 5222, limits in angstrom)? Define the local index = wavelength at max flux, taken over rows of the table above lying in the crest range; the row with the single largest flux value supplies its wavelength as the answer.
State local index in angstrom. 5194.27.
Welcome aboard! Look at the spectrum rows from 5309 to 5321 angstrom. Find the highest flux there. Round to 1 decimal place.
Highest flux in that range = 21.4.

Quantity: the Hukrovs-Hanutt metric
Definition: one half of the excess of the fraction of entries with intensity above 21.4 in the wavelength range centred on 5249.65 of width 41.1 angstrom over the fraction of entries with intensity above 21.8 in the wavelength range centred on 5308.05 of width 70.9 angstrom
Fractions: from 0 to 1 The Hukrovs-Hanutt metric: 0.17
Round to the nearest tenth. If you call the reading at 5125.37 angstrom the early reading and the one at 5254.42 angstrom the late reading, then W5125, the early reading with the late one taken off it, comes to 16.6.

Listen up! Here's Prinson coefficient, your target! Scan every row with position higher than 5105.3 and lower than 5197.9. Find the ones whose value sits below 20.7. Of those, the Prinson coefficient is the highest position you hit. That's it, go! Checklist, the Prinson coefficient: 5196.67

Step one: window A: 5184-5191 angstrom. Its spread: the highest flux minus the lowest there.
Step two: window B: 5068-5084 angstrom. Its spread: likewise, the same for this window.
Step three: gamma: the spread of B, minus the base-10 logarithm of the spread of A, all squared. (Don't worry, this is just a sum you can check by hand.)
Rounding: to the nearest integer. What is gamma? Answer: 25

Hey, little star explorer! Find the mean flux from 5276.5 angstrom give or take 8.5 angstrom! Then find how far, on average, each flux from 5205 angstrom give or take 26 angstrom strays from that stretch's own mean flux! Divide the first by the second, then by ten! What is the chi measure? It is 1.6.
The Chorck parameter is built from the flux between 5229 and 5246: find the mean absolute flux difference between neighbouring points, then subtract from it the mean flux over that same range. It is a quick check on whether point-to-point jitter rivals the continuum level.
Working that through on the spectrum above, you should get -20.3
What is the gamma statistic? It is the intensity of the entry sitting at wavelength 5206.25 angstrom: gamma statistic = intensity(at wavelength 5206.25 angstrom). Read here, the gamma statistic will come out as 20.5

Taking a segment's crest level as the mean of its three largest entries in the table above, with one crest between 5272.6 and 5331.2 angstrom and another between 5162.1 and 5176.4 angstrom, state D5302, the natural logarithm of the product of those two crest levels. 6.95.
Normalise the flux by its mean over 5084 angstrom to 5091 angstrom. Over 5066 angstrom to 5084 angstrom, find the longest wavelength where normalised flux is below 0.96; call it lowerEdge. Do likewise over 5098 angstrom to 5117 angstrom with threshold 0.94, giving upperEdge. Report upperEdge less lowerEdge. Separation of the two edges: 32.9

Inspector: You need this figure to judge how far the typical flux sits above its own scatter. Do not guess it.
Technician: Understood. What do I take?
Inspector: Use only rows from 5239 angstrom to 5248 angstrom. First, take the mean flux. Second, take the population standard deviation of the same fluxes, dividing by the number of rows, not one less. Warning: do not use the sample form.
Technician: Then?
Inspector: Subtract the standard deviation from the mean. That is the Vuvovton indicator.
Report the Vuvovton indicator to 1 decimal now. 20.7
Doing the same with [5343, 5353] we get 20.2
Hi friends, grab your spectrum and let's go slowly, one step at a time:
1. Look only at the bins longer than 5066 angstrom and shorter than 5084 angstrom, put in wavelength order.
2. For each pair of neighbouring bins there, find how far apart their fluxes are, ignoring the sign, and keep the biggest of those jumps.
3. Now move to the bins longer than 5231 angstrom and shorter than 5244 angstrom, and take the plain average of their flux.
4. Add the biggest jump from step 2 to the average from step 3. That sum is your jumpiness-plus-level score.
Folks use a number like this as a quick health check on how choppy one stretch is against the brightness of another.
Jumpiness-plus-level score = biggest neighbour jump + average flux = 24.4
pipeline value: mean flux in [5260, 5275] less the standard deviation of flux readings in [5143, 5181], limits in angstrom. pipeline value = 20.7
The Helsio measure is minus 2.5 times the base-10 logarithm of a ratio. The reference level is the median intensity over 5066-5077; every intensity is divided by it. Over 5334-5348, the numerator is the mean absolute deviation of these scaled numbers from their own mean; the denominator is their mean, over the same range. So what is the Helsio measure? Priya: 4.0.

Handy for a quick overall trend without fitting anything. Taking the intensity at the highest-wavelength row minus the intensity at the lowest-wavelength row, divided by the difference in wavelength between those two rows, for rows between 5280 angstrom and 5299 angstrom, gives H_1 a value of -0.13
